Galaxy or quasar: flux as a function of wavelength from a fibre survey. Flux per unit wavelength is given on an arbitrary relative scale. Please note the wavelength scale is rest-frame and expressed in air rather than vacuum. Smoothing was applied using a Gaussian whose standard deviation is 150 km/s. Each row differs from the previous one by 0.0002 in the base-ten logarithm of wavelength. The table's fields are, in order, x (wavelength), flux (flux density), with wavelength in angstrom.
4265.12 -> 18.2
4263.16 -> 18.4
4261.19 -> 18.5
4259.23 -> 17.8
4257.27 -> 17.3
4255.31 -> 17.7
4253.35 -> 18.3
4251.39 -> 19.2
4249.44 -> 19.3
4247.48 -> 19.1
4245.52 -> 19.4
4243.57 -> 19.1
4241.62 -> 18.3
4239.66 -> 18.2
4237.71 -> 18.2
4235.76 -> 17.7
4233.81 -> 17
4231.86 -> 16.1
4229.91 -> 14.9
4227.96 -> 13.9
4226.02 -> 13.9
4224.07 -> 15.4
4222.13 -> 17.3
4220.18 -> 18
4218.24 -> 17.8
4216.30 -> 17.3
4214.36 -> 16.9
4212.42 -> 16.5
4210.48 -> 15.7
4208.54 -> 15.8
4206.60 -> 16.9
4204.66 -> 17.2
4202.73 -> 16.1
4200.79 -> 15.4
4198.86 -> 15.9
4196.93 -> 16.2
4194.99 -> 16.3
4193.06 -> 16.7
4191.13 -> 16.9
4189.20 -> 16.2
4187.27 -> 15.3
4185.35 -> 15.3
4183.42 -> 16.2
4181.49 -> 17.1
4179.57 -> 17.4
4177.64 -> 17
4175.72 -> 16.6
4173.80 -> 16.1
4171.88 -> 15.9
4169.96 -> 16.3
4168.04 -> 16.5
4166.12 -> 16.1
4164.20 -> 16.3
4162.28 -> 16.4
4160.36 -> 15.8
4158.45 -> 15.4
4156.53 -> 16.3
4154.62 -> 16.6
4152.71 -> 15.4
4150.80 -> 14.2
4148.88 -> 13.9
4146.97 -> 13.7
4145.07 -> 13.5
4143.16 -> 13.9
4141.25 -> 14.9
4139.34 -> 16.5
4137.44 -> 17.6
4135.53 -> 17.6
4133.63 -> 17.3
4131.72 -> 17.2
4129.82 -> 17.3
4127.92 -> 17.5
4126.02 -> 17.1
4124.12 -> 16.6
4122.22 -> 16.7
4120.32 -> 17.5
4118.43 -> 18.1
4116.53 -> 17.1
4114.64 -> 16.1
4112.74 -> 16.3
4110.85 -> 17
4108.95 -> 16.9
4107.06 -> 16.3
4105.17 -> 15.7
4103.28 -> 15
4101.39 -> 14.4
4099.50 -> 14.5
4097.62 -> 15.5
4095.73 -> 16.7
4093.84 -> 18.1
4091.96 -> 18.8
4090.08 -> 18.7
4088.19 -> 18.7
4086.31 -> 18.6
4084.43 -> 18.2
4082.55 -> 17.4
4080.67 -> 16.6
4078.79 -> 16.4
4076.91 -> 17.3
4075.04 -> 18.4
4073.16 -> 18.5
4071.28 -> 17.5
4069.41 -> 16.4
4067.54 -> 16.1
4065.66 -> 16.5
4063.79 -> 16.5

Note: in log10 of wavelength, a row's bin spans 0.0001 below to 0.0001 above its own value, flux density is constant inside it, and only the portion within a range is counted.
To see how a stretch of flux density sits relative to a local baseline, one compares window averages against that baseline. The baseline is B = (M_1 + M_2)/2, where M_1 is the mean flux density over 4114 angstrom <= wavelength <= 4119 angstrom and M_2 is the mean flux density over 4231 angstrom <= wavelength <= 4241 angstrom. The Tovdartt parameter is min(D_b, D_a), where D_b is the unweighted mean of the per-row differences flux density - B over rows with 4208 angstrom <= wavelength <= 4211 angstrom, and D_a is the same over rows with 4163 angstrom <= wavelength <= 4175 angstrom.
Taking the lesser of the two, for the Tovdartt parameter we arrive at -1.5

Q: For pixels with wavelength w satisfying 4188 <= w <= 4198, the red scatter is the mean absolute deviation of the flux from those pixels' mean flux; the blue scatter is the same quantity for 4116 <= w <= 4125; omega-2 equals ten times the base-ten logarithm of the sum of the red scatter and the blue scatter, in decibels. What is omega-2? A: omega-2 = -1.2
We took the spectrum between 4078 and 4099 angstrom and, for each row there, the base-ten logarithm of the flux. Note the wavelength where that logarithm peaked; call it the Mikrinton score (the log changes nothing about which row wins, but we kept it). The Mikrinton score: 4091.96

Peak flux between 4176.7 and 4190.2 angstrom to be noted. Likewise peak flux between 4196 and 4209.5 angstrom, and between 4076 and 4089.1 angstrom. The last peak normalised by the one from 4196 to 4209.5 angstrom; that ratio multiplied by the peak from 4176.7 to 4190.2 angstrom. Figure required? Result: 18.9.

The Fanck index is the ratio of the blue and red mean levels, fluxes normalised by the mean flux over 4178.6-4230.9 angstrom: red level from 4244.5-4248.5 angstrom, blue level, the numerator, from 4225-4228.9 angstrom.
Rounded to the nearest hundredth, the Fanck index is 0.72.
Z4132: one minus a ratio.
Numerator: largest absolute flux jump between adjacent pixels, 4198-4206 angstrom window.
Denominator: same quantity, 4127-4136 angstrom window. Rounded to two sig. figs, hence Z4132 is -2.7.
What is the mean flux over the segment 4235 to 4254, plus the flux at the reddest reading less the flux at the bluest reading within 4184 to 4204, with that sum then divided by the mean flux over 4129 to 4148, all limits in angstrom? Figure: 1.22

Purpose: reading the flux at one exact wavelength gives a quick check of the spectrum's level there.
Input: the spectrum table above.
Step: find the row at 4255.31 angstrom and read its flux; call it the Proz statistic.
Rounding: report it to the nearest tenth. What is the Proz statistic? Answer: 17.7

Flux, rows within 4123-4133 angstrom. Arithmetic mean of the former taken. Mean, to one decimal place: 17.1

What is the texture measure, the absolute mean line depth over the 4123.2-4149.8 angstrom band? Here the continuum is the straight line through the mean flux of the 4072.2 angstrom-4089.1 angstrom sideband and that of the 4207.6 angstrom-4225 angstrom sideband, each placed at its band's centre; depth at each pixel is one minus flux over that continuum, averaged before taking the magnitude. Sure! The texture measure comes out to 0.076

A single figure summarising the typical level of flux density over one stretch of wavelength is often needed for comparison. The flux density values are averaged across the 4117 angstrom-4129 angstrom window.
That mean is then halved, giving 8.6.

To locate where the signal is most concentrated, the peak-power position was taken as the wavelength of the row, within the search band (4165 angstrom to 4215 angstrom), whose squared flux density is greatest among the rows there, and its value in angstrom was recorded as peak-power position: 4179.57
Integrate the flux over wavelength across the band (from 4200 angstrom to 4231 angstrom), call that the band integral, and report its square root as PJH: 22.4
